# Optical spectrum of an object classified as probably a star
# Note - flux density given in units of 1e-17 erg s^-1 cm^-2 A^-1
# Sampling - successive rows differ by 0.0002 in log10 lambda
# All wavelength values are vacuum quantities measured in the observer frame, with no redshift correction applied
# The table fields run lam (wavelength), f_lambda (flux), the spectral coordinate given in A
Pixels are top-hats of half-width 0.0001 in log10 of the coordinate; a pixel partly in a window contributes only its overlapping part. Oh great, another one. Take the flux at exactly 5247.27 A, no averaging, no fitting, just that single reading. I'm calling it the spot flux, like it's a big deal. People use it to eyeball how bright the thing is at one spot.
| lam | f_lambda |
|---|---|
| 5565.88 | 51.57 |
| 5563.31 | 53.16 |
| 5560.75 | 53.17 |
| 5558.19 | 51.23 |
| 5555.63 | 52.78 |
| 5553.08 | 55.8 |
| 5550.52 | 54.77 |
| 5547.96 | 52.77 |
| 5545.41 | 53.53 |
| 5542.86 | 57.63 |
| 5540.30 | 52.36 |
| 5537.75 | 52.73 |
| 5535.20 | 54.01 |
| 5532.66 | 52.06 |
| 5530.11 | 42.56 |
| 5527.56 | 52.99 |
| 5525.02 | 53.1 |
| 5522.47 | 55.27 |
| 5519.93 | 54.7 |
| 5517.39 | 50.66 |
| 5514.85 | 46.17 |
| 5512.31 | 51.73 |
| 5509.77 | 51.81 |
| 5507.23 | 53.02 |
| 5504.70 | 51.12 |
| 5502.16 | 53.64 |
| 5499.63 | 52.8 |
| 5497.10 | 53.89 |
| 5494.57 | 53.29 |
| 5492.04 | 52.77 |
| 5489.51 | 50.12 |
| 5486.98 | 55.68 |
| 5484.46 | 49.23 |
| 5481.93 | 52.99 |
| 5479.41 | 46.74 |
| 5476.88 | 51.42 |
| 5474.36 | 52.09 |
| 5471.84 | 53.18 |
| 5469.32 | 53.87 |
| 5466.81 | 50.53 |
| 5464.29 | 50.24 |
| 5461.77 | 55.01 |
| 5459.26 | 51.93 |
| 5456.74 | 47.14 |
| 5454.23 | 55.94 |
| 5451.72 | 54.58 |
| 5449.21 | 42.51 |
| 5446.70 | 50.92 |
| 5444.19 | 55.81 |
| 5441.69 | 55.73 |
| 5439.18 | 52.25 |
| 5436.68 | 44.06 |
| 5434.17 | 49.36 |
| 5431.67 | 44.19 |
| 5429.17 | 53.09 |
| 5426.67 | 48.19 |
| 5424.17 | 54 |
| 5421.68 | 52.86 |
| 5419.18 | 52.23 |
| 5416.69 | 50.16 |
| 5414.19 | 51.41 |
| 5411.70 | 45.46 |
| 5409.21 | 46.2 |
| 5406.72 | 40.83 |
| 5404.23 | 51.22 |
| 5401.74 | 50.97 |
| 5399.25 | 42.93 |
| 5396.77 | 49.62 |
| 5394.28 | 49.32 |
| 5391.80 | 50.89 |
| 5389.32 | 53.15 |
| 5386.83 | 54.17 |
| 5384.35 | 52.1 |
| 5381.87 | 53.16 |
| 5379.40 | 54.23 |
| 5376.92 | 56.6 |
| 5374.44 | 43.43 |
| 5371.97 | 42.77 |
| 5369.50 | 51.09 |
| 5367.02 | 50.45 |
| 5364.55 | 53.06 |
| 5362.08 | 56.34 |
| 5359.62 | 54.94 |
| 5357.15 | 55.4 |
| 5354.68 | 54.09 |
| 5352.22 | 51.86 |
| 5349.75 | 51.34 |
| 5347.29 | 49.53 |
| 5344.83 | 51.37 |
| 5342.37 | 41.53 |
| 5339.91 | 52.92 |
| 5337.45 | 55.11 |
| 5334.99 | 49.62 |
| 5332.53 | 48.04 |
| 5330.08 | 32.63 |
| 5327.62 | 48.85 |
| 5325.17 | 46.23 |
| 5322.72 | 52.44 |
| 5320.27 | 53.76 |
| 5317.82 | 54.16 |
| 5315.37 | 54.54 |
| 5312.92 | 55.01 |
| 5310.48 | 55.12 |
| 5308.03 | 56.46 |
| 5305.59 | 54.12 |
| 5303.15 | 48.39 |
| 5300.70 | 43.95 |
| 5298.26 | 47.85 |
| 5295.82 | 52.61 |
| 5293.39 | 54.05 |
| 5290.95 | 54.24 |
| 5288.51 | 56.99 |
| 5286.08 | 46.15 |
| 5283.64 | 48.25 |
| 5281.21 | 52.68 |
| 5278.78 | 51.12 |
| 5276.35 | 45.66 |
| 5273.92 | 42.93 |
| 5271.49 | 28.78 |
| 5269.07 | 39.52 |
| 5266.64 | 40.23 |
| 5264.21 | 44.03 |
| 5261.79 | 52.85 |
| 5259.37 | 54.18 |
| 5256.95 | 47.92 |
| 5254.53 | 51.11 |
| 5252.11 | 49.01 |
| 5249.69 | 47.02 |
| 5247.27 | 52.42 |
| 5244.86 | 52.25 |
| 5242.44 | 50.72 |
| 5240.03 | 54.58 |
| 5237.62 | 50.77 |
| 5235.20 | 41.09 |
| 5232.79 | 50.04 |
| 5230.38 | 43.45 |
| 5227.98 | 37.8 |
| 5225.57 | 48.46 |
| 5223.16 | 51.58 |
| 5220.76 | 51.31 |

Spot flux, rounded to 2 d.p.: 52.42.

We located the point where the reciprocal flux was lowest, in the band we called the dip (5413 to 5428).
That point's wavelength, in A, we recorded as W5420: 5424.17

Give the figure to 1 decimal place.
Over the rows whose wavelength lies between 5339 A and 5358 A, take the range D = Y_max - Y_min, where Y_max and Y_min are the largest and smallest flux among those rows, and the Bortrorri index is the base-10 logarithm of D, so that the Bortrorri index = 1.1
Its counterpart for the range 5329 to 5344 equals 1.4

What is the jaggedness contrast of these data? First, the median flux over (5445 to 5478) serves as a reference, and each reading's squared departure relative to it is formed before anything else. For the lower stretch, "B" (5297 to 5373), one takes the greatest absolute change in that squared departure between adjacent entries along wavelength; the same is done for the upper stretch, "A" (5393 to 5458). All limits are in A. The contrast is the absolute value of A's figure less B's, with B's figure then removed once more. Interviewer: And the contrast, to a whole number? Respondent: -123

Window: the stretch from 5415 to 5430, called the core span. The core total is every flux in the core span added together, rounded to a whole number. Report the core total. 311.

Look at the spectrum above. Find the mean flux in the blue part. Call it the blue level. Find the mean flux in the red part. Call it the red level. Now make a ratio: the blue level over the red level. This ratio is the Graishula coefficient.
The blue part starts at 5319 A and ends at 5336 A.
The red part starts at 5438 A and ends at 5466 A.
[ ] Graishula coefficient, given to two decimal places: 0.91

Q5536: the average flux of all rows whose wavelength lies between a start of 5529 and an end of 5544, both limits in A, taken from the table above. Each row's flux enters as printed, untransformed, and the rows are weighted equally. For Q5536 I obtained 51.9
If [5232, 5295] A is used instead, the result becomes 48.4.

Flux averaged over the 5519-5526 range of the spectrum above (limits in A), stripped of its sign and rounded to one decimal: 54.4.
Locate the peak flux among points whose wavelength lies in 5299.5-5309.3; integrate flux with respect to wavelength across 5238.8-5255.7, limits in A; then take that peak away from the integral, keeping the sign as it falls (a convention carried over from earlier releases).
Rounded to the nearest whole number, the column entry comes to 806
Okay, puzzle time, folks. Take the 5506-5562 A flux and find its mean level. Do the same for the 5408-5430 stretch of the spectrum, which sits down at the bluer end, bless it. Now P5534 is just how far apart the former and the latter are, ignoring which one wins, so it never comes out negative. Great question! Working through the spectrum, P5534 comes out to 2.1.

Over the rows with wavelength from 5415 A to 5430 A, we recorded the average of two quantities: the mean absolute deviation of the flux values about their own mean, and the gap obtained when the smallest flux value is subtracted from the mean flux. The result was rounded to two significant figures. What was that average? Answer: 2.6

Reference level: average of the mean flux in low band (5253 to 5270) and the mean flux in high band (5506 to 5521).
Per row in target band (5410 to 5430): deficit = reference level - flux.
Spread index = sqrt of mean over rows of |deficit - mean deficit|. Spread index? 1.5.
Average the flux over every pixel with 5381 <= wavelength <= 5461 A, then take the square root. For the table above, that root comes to 7.09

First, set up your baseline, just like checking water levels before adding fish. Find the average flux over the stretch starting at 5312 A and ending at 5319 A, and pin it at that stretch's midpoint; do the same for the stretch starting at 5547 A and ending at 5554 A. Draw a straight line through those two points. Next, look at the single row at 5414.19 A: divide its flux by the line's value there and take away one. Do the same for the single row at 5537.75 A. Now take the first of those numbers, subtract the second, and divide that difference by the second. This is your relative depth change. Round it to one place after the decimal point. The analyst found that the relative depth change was 0.8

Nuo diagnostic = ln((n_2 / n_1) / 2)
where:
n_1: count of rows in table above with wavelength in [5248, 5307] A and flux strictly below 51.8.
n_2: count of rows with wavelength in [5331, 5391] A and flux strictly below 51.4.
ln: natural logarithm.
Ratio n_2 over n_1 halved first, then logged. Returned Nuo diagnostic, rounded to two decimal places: -1.16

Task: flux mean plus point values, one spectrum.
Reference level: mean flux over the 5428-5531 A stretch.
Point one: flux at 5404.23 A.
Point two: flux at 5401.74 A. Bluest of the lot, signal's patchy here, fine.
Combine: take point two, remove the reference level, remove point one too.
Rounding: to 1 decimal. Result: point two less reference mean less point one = -51.7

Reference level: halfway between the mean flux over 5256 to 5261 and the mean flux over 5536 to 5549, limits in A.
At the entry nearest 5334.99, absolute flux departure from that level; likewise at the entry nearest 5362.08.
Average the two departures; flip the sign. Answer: -3.4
